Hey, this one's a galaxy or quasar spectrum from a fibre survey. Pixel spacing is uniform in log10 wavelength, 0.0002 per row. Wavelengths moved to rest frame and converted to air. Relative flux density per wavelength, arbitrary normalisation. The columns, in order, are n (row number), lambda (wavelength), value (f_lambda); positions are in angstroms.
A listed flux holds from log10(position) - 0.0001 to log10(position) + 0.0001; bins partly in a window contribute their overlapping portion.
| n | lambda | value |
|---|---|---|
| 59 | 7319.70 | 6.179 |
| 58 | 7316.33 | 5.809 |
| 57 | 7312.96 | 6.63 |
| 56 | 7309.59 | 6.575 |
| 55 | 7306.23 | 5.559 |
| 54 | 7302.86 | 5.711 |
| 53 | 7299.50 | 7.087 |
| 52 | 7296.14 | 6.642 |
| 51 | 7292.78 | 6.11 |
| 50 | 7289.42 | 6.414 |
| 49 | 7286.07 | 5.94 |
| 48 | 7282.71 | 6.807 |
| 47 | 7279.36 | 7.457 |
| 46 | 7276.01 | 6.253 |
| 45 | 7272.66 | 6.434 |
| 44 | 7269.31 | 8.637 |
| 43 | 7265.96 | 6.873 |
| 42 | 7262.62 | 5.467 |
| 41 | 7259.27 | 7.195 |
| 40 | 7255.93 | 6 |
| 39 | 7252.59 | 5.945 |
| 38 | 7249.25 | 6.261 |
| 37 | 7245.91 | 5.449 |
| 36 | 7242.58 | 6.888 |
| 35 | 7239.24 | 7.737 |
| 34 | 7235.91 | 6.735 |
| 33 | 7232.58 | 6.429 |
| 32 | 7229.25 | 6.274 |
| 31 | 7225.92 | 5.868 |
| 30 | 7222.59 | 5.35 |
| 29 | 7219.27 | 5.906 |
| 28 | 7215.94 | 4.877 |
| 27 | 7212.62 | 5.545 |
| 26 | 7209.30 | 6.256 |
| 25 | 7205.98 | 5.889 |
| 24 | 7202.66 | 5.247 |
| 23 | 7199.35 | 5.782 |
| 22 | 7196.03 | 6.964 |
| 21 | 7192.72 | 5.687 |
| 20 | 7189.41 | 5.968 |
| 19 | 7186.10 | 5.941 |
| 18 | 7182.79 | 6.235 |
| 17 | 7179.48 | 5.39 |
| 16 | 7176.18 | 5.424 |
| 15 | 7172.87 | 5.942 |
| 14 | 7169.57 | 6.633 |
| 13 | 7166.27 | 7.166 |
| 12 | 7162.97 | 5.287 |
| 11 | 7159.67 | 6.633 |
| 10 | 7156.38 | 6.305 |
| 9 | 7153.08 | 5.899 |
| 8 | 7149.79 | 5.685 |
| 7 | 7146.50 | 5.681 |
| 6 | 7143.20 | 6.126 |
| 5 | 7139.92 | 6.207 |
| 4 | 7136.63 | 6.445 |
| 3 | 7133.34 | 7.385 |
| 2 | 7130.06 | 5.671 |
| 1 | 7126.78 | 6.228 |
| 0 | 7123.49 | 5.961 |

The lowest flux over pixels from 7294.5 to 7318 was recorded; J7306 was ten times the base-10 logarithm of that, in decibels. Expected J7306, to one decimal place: 7.4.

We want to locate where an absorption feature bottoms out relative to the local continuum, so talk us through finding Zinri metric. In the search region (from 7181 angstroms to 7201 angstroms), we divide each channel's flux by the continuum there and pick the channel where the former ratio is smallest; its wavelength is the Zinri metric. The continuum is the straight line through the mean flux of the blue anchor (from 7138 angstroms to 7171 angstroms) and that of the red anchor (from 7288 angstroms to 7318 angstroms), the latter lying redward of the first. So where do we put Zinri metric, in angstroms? 7192.72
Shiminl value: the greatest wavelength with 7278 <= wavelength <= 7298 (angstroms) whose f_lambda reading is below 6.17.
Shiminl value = 7292.78 angstroms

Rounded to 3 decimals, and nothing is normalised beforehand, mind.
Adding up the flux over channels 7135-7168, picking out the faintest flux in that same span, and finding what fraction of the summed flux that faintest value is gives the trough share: 0.086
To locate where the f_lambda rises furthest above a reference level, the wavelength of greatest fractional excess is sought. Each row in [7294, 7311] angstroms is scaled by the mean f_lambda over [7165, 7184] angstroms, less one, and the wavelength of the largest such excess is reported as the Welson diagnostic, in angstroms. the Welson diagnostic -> 7299.50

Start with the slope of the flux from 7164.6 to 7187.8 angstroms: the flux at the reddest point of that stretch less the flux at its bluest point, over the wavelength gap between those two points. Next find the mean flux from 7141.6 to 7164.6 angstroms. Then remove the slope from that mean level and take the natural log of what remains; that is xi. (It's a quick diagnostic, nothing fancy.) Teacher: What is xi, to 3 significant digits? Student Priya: 1.79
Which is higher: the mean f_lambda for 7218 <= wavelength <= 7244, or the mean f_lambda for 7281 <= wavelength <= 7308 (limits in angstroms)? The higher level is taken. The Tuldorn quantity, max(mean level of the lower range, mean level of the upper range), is 6.40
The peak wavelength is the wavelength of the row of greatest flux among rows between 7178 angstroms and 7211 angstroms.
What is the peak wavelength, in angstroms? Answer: 7196.03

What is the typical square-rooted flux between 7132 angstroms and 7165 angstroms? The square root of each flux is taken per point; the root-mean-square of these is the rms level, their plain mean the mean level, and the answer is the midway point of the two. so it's 2.48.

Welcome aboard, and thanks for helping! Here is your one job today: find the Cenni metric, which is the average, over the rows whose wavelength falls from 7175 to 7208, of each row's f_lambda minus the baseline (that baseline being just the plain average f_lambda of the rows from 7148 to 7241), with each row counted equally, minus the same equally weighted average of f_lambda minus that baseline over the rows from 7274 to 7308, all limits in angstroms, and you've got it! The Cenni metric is -0.5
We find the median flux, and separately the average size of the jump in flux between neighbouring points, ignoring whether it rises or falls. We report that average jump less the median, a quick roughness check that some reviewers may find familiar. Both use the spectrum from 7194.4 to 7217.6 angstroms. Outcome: -5.10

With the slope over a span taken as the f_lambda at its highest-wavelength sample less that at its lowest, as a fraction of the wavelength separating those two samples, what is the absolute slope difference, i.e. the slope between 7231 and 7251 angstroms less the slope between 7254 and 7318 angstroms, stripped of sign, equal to 0.007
